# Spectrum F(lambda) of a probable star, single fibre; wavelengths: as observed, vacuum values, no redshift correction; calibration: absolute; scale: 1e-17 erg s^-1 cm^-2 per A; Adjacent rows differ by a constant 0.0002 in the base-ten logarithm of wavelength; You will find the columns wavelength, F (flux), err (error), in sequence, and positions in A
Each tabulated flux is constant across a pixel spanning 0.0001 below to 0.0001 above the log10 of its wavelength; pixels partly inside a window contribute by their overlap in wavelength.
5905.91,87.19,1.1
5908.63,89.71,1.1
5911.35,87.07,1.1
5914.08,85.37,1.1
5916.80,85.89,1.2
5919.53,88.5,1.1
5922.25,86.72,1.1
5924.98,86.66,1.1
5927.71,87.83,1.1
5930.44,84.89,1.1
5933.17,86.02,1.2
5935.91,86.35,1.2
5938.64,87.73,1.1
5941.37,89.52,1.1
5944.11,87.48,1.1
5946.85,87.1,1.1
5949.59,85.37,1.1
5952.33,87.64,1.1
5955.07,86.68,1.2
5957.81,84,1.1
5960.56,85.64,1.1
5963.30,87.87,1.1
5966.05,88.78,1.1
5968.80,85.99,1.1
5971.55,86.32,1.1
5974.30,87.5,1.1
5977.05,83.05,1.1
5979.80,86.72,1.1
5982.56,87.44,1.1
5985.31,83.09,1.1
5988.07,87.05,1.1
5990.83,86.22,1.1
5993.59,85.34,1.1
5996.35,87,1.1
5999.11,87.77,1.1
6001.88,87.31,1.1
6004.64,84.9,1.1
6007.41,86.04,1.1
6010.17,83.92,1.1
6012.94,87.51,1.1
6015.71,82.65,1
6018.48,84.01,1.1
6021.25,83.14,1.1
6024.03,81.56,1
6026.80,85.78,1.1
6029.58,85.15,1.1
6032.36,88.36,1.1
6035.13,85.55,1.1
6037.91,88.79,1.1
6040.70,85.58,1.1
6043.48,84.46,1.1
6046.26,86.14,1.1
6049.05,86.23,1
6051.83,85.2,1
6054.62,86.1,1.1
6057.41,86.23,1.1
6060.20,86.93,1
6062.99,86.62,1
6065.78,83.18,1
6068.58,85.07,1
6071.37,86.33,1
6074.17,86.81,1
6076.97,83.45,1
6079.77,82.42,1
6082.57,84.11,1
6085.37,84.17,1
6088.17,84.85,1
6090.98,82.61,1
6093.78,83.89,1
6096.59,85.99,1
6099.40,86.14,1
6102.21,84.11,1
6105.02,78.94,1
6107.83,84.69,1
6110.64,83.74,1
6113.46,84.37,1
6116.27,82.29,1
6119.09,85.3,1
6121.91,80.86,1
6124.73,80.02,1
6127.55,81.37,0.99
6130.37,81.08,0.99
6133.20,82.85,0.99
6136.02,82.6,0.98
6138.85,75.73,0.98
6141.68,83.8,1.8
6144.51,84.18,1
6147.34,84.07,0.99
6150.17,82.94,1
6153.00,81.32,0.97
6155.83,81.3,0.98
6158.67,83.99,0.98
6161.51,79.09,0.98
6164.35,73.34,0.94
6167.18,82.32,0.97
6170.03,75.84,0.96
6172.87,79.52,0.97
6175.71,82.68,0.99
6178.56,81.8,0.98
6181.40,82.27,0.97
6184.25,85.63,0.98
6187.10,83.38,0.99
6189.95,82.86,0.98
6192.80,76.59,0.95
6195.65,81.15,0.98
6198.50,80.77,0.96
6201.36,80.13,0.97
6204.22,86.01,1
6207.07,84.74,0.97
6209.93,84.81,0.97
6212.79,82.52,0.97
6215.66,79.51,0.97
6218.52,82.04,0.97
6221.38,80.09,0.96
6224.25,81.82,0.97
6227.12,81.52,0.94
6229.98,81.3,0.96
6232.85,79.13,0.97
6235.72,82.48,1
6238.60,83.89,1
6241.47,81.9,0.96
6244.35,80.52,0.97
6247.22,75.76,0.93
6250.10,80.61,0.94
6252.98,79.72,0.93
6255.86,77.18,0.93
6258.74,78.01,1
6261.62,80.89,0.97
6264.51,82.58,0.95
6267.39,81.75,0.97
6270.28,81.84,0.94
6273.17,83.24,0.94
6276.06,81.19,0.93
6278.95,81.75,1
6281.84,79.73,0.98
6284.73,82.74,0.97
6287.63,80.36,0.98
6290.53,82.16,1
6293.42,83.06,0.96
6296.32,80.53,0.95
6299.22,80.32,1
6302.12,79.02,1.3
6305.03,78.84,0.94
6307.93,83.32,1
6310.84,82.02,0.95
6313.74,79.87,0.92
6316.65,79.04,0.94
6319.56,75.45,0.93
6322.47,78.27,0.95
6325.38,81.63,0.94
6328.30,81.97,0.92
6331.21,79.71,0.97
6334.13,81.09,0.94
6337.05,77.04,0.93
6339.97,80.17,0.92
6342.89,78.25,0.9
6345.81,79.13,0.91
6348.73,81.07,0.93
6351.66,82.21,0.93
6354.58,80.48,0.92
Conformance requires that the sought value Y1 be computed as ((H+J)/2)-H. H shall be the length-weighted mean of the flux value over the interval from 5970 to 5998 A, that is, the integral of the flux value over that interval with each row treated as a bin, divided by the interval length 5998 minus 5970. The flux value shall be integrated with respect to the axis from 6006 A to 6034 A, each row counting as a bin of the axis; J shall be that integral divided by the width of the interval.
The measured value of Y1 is -0.6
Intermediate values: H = 86.0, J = 84.8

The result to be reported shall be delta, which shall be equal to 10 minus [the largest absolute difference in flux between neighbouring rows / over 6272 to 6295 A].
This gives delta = 7.0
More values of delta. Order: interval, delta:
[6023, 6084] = 5.8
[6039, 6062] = 8.3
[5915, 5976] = 7.1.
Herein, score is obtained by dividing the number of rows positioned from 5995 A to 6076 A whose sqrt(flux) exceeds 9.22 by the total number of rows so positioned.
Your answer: 0.72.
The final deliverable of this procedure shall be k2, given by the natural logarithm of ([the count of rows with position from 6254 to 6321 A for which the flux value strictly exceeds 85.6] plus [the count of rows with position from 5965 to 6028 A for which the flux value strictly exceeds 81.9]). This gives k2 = 3.09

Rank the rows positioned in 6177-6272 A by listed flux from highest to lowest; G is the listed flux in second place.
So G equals 85.63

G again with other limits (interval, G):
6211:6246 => 82.52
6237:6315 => 83.32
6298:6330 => 82.02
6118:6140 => 82.85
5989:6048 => 88.36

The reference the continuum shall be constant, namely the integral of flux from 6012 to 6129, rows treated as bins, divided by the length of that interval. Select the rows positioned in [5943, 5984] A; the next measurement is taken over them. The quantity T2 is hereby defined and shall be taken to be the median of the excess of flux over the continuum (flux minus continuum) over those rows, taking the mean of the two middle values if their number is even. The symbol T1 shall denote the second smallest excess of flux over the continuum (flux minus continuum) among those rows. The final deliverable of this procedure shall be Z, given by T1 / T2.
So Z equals 0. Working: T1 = -1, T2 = 2.2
